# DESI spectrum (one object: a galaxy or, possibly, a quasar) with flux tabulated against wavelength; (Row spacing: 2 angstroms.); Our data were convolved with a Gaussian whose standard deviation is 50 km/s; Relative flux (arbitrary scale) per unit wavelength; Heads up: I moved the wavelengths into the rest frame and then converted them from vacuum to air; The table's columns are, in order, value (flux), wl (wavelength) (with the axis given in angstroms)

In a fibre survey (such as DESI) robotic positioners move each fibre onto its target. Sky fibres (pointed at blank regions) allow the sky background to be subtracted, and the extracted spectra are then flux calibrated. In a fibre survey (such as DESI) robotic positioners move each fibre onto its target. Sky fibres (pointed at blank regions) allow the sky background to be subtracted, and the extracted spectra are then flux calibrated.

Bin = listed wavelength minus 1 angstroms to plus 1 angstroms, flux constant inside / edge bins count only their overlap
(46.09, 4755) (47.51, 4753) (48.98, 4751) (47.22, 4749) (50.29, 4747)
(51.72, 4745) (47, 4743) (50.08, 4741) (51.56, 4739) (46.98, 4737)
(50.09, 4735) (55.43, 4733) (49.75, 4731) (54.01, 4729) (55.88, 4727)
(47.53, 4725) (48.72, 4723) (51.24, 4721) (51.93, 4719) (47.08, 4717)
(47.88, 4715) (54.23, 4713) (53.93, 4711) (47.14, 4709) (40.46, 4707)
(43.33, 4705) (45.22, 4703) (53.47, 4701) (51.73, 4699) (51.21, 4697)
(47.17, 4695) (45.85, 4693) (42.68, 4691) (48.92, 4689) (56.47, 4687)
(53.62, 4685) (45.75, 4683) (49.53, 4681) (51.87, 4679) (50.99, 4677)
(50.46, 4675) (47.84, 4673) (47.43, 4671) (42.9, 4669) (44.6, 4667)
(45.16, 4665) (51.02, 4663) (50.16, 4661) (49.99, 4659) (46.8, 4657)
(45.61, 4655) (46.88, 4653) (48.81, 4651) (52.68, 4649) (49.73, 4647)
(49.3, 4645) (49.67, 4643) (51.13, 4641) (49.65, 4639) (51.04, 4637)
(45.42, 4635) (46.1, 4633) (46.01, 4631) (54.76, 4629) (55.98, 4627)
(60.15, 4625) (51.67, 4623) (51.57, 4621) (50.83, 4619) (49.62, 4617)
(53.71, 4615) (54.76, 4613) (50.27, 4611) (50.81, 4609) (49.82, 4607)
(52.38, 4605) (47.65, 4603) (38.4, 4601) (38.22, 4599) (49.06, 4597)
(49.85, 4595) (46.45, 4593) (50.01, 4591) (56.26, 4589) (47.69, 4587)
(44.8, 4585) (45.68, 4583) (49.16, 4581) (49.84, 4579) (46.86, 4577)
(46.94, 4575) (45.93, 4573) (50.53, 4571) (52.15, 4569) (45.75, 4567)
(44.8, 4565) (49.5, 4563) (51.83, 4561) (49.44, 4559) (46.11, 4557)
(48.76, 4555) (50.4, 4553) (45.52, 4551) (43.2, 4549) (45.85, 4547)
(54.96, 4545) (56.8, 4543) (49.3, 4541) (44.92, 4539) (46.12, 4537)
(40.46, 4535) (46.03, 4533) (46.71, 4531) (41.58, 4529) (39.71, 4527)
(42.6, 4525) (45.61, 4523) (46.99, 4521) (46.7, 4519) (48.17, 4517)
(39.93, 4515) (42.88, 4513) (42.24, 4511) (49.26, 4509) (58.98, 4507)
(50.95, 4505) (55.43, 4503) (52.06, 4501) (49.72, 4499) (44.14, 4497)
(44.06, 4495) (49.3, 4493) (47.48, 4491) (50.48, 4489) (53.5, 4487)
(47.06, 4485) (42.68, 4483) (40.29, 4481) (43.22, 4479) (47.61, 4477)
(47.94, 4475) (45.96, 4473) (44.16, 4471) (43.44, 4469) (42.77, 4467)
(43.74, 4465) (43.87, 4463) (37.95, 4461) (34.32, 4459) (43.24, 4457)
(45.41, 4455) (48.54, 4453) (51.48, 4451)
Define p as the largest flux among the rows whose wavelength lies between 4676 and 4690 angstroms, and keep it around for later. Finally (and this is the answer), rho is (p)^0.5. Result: 7.51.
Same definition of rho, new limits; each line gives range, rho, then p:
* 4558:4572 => 7.22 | 52.15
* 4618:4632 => 7.76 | 60.15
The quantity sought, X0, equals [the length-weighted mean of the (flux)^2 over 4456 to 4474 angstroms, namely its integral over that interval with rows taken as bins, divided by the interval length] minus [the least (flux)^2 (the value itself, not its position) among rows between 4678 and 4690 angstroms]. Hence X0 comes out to -304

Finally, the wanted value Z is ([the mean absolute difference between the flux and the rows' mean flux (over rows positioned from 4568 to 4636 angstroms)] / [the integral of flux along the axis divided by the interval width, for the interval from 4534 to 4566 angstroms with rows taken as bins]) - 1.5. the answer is -1.431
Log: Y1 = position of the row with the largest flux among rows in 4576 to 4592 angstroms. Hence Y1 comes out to 4589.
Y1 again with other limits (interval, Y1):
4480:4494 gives 4487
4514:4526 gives 4517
